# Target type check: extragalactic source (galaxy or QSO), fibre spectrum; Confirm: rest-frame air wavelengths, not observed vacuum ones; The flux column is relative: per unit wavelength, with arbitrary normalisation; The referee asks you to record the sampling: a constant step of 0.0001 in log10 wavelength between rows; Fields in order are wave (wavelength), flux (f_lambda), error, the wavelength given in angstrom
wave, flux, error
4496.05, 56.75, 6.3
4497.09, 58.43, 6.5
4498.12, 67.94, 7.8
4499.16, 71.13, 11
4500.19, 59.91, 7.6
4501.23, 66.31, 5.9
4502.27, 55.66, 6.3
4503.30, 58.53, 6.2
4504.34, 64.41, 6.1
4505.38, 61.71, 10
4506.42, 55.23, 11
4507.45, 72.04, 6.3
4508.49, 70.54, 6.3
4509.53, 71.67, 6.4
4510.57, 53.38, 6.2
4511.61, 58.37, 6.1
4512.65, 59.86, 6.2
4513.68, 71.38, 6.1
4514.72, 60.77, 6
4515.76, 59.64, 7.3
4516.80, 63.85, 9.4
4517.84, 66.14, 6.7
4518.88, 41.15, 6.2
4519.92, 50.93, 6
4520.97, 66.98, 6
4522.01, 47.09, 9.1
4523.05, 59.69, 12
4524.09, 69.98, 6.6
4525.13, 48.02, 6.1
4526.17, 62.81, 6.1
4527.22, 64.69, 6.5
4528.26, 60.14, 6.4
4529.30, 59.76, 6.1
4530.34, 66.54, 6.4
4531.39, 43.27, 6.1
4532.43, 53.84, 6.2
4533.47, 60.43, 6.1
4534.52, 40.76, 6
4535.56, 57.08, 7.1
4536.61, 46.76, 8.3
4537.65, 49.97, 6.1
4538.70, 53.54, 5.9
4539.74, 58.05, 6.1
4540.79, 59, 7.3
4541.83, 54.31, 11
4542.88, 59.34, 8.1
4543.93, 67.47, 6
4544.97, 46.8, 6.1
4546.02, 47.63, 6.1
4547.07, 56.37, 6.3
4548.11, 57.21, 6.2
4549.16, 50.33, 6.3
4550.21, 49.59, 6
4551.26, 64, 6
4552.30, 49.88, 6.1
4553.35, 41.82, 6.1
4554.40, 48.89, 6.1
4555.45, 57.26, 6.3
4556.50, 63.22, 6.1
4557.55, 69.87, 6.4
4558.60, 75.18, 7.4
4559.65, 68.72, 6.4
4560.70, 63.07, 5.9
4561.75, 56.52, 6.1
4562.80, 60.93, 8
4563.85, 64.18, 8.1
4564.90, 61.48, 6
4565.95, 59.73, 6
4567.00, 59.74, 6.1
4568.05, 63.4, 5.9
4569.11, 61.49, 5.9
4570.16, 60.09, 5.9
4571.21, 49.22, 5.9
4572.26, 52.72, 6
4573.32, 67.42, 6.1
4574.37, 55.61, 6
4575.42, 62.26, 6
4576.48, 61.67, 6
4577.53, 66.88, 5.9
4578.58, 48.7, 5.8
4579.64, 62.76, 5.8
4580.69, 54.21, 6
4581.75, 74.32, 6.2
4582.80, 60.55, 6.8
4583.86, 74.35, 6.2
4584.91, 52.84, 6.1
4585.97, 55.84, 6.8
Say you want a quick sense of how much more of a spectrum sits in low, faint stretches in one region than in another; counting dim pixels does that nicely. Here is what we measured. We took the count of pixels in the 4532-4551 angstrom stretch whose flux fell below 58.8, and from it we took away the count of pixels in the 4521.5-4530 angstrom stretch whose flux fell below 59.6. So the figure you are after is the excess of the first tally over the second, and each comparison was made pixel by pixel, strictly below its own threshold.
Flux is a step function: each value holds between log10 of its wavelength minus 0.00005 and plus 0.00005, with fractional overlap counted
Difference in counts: 12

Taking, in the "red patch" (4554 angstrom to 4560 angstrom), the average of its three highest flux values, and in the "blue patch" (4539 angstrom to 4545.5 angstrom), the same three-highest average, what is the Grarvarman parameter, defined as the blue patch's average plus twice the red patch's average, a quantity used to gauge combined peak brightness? 204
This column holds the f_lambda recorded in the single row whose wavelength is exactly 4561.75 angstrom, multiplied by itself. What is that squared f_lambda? 3195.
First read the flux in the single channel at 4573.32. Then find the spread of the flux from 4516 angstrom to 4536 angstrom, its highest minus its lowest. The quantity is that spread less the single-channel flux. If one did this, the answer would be -38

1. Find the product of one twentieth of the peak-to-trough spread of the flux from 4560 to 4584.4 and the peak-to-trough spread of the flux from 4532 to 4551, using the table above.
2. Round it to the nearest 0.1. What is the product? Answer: 34.3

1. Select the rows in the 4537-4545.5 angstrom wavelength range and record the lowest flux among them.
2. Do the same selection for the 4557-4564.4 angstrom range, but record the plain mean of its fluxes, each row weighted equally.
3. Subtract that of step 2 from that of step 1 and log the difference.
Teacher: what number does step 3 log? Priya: -19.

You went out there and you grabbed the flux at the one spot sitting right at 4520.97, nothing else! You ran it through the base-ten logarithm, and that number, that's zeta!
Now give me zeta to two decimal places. 1.83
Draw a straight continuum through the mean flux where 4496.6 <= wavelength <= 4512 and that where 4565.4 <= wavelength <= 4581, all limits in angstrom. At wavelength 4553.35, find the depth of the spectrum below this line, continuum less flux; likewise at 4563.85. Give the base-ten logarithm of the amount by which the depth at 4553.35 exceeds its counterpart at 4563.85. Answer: 1.4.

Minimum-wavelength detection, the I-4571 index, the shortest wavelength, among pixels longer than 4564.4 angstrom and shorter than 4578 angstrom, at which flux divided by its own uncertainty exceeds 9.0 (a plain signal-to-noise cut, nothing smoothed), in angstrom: 4564.90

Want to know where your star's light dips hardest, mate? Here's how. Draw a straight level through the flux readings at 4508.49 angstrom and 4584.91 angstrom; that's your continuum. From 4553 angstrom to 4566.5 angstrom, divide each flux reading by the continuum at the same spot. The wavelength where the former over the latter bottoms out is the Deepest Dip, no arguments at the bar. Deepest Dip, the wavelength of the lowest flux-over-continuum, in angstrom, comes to 4553.35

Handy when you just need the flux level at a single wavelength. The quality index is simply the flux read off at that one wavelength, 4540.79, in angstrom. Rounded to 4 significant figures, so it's 59.00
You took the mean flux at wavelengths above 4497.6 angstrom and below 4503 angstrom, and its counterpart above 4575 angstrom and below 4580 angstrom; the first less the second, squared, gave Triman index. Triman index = 14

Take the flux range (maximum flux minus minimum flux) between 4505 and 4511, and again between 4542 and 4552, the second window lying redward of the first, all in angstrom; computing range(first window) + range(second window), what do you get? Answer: 39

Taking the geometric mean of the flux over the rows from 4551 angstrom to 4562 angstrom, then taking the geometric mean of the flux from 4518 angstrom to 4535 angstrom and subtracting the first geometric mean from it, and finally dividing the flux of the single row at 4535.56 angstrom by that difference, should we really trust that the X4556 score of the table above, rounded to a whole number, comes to -15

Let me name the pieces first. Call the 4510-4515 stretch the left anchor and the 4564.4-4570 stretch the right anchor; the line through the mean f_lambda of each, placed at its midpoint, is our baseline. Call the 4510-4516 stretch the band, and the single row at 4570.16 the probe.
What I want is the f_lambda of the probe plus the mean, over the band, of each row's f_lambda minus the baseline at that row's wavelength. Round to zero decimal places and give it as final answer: 60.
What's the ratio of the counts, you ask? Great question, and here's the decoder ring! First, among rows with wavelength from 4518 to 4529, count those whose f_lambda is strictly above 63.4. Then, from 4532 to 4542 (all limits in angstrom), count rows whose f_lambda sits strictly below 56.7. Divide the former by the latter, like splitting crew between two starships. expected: 0.50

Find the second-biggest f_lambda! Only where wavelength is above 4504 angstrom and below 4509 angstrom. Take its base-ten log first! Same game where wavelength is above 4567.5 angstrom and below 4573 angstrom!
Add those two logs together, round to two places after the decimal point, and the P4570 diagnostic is 3.64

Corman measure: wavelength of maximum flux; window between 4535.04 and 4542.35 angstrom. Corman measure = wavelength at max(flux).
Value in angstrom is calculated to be 4540.79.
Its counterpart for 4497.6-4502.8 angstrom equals 4499.16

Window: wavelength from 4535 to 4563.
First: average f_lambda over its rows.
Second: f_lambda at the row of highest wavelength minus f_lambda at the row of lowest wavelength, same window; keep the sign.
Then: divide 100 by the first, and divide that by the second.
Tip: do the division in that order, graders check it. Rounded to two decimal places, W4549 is 0.46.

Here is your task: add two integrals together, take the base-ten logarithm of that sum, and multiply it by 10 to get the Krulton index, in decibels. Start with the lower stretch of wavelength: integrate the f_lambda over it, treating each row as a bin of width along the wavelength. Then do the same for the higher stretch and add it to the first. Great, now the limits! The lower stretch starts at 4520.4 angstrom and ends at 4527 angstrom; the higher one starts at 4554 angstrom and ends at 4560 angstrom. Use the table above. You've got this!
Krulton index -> 28.9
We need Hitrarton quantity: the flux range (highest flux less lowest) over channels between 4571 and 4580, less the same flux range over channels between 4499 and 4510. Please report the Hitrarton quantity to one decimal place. 1.9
